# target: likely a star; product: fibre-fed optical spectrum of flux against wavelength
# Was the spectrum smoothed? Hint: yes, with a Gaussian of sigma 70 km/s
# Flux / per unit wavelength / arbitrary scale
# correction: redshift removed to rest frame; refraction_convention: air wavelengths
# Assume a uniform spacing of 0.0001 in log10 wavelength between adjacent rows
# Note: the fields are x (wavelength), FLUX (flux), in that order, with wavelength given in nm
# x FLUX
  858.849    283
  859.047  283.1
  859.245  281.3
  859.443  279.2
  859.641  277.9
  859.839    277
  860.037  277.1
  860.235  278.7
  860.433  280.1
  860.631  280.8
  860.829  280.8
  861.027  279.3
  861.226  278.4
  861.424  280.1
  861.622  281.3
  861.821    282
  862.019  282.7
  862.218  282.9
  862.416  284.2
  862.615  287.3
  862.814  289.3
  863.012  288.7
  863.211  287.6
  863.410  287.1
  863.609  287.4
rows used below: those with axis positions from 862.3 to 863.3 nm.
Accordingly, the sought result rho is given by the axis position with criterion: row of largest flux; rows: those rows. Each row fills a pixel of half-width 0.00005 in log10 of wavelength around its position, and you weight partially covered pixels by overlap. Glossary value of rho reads 862.814 nm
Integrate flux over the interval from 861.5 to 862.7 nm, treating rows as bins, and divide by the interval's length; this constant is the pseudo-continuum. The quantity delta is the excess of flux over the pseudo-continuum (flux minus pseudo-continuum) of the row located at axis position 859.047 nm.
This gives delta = -0.2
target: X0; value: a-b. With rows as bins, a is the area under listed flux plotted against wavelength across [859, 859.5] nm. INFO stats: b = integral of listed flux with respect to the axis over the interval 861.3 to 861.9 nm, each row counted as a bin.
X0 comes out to -28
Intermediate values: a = 140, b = 169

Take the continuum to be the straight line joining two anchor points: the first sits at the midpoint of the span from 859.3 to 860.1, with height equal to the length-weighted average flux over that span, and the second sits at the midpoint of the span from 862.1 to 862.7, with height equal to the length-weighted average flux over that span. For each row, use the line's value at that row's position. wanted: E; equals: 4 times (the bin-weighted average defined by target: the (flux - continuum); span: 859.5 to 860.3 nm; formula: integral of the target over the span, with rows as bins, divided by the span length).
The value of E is -2.9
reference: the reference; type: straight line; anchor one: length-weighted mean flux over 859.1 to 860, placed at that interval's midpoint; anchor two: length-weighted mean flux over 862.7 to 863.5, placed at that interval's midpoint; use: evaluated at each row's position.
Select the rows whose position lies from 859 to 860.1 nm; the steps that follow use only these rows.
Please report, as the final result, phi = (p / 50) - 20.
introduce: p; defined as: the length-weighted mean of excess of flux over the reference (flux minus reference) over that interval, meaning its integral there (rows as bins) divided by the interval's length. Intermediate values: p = 0.3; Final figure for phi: -19.99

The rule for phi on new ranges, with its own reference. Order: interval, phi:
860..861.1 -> -20.04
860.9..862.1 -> -20.07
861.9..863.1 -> -20.02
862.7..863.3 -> -19.99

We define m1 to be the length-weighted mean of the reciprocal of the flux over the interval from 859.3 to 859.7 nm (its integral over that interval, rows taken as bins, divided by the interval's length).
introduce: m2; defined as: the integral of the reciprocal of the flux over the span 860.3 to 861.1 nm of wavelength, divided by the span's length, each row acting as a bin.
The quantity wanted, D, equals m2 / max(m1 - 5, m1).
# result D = 1.00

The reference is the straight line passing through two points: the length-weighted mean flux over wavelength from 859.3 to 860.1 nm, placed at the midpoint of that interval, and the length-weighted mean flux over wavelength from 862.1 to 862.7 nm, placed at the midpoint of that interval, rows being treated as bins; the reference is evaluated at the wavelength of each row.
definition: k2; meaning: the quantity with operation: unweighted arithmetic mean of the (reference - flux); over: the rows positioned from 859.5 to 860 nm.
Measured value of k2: 0.59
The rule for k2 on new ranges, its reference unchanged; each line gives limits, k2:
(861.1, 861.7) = 2.21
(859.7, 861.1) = 0.61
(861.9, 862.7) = 0.04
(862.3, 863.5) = -1.60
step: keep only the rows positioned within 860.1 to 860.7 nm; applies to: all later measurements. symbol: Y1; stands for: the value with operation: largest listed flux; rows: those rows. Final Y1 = 280.8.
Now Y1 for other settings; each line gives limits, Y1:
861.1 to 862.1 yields 282.7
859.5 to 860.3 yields 278.7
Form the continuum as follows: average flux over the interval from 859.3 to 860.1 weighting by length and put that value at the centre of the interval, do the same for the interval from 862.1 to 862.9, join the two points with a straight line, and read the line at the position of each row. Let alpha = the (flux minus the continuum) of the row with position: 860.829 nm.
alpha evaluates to -0.2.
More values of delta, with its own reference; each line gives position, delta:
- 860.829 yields -2.5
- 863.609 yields 4.1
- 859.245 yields -2.0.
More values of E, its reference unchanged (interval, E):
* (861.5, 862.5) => -4.0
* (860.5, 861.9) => -4.9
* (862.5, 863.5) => 7.9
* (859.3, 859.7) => 5.9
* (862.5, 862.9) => 11.4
